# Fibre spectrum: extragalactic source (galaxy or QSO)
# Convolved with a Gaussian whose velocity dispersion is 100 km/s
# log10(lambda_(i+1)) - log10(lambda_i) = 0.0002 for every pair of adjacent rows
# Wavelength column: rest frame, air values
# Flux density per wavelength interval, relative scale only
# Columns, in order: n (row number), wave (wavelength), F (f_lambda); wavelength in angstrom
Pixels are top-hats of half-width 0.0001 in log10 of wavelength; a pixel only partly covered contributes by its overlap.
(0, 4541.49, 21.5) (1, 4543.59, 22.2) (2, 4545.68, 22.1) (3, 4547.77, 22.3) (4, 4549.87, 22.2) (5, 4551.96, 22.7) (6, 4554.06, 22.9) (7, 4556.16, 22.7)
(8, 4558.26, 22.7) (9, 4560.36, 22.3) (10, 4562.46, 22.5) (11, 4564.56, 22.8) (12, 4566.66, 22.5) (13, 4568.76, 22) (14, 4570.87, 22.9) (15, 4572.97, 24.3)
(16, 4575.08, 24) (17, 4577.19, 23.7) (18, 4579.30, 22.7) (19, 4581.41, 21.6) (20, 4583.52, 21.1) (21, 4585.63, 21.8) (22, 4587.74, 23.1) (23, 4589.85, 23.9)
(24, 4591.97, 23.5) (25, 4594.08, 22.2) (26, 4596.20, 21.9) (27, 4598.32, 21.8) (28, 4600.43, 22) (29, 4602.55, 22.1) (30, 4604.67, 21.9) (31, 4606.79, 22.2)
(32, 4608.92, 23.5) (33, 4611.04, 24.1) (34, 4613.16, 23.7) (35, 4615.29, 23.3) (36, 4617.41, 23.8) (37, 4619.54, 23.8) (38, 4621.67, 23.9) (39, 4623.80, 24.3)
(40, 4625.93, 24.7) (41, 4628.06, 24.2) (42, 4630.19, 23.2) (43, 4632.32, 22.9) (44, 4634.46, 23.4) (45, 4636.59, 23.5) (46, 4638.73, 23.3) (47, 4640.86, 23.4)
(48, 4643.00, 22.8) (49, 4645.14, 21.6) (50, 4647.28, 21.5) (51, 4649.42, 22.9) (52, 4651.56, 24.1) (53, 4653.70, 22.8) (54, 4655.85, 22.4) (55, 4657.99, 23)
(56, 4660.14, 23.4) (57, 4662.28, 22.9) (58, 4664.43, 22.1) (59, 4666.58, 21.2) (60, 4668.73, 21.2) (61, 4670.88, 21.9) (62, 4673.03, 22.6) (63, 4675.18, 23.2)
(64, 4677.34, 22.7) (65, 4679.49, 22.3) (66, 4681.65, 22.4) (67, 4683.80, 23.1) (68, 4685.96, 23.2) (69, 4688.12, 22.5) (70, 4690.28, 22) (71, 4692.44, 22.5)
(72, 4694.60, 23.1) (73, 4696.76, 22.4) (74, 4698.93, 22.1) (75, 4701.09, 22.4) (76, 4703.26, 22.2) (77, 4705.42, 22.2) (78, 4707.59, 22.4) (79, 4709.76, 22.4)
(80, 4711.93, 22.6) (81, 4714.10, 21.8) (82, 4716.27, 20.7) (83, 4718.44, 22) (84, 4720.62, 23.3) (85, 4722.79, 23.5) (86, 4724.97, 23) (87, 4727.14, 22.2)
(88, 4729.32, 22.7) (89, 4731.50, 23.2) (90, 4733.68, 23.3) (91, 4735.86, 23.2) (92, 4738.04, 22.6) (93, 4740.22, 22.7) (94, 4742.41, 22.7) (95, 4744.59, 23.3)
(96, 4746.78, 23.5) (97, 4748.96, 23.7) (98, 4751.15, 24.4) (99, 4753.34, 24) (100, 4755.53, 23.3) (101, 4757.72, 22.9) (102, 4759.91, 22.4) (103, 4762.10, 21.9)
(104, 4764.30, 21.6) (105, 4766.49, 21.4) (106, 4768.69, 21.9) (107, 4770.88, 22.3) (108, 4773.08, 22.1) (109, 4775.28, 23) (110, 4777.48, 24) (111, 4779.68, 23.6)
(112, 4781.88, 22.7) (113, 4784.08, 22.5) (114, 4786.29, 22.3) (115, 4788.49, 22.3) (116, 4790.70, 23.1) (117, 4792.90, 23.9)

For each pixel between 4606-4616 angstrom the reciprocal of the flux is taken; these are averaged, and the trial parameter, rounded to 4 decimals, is 0.0428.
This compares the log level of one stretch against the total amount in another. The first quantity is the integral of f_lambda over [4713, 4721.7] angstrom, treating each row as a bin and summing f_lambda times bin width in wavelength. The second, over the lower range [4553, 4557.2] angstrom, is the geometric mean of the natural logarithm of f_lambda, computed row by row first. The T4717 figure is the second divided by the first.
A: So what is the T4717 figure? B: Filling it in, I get 0.0164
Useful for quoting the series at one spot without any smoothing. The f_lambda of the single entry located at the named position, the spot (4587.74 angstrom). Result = 23.1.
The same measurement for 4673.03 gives 22.6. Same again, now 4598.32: 21.8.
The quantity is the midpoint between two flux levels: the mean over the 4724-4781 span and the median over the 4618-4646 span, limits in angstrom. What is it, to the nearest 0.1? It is 23.1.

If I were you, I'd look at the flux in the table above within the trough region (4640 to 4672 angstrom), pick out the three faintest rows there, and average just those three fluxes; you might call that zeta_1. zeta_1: 21.3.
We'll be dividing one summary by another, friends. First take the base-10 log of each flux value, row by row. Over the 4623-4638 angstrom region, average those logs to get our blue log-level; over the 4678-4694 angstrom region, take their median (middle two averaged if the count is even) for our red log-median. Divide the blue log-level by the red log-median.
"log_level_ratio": 1.017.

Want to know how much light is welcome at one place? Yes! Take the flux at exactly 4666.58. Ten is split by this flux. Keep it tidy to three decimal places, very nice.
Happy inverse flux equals 0.472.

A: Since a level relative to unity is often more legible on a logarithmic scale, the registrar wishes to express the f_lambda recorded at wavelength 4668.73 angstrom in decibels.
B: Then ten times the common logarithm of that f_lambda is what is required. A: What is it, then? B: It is 13.3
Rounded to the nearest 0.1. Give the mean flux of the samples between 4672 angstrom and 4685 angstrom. 22.7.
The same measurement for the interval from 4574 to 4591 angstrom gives 22.7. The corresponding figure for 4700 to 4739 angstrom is 22.5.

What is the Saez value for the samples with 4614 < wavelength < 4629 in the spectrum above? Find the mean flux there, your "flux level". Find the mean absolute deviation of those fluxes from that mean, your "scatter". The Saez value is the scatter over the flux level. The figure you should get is 0.014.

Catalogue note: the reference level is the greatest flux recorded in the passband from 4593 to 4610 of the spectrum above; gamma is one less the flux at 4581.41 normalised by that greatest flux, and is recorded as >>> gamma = 0.08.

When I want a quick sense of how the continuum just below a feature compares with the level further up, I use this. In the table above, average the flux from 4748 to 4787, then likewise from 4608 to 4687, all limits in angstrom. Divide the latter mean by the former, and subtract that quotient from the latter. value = 22.0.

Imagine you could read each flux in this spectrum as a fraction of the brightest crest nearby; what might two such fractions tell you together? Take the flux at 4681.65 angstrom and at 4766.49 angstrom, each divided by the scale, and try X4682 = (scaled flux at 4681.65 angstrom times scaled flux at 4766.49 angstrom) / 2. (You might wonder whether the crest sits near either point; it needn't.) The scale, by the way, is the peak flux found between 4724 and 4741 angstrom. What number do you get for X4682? 0.441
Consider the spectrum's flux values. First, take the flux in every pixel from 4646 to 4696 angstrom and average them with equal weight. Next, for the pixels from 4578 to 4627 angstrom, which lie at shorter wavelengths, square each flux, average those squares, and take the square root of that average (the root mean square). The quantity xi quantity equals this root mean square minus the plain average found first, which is 0.4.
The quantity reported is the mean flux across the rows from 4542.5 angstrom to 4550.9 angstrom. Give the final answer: 22.2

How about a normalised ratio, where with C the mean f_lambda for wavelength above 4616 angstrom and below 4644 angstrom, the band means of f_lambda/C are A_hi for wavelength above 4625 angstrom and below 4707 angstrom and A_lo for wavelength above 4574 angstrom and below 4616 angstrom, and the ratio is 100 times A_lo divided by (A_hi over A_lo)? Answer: 96.0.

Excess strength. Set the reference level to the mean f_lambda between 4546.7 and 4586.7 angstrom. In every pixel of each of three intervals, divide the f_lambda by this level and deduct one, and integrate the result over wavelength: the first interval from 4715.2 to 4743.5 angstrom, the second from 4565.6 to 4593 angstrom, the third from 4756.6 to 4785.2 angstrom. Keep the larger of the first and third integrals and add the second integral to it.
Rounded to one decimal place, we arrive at 0.4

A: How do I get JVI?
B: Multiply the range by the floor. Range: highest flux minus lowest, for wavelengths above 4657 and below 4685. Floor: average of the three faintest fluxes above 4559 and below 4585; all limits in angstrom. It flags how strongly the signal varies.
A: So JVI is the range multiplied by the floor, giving 47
